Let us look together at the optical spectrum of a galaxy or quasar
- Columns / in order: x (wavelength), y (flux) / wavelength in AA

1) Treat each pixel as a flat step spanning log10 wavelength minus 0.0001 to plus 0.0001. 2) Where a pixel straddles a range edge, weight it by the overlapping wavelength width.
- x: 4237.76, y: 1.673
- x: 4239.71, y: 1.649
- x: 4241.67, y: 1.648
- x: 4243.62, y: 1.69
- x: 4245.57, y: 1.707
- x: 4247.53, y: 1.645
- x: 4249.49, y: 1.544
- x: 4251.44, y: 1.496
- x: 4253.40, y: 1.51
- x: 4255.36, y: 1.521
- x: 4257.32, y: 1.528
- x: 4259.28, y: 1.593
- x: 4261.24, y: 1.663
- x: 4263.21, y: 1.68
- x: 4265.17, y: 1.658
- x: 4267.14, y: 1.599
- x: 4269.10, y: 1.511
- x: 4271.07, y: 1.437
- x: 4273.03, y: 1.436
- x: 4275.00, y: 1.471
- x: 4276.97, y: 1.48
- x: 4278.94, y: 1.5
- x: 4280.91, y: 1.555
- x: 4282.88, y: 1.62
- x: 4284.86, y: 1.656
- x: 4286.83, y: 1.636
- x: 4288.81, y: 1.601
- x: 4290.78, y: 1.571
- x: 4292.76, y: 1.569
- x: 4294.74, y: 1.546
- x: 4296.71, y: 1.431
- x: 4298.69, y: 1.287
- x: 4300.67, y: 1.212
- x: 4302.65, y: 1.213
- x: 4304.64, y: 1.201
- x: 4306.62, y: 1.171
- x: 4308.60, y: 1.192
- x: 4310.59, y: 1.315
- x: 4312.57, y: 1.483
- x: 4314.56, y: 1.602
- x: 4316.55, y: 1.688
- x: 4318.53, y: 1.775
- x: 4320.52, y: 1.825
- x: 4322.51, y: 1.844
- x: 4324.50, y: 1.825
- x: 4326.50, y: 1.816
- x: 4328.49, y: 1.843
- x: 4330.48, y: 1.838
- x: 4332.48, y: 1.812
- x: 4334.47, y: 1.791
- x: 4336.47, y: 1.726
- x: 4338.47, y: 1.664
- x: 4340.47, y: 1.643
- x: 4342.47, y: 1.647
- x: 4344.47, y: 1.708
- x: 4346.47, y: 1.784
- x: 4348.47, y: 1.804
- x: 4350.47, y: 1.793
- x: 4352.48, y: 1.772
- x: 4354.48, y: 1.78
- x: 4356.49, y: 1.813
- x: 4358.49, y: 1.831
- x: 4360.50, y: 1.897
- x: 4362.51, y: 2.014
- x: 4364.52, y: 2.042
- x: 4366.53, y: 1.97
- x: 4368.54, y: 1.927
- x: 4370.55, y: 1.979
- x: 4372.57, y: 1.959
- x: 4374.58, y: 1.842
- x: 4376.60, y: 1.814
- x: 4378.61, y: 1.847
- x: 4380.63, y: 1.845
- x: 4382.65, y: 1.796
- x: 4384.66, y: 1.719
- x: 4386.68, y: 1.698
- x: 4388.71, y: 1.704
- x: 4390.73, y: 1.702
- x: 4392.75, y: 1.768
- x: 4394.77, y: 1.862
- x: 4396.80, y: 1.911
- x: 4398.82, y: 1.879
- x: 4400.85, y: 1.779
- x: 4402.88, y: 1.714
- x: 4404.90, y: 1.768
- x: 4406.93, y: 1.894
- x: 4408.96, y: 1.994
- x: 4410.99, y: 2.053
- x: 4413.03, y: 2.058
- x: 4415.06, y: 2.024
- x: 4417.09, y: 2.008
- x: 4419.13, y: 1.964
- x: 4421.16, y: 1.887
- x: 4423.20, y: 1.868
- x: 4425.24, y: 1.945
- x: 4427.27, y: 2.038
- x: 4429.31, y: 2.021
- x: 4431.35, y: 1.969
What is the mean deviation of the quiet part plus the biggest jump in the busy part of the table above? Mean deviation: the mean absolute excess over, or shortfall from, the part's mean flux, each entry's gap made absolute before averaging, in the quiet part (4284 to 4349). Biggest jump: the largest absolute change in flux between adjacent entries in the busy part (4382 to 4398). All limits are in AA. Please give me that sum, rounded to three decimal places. 0.275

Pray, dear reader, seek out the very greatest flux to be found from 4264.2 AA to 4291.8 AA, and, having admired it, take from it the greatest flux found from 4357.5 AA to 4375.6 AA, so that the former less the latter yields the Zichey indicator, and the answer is -0.38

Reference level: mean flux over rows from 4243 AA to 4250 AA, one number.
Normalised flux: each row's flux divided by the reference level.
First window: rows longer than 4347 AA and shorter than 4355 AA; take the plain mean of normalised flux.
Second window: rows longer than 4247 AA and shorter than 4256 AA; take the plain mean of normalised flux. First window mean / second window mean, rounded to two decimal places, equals 1.16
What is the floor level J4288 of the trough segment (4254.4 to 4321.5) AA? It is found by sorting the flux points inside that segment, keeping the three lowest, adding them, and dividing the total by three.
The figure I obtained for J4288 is 1.19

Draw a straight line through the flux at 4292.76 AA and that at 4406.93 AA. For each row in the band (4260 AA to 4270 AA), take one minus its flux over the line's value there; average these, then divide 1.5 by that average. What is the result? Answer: -17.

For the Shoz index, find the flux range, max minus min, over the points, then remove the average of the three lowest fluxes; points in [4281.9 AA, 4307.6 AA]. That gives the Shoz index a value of -0.71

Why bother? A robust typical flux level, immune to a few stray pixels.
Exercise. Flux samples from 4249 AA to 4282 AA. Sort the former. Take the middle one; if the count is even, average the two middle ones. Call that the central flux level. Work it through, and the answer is 1.52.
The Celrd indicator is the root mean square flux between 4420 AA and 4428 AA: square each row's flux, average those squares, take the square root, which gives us 1.9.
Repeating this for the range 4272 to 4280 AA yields 1.5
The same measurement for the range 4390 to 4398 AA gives 1.8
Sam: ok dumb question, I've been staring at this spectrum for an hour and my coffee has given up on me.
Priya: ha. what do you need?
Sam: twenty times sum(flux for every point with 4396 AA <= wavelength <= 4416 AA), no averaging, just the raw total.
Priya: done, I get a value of 381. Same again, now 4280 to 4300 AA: 309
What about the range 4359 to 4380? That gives 386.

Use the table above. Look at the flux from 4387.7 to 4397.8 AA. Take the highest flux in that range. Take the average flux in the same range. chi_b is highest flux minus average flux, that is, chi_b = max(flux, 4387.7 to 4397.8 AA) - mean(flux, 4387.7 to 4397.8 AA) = 0.12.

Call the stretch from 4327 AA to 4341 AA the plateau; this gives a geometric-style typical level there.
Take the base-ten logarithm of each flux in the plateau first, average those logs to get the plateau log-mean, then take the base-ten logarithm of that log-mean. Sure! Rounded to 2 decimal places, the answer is -0.61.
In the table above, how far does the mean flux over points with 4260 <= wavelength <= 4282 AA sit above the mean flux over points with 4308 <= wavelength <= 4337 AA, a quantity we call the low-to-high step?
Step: -0.15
